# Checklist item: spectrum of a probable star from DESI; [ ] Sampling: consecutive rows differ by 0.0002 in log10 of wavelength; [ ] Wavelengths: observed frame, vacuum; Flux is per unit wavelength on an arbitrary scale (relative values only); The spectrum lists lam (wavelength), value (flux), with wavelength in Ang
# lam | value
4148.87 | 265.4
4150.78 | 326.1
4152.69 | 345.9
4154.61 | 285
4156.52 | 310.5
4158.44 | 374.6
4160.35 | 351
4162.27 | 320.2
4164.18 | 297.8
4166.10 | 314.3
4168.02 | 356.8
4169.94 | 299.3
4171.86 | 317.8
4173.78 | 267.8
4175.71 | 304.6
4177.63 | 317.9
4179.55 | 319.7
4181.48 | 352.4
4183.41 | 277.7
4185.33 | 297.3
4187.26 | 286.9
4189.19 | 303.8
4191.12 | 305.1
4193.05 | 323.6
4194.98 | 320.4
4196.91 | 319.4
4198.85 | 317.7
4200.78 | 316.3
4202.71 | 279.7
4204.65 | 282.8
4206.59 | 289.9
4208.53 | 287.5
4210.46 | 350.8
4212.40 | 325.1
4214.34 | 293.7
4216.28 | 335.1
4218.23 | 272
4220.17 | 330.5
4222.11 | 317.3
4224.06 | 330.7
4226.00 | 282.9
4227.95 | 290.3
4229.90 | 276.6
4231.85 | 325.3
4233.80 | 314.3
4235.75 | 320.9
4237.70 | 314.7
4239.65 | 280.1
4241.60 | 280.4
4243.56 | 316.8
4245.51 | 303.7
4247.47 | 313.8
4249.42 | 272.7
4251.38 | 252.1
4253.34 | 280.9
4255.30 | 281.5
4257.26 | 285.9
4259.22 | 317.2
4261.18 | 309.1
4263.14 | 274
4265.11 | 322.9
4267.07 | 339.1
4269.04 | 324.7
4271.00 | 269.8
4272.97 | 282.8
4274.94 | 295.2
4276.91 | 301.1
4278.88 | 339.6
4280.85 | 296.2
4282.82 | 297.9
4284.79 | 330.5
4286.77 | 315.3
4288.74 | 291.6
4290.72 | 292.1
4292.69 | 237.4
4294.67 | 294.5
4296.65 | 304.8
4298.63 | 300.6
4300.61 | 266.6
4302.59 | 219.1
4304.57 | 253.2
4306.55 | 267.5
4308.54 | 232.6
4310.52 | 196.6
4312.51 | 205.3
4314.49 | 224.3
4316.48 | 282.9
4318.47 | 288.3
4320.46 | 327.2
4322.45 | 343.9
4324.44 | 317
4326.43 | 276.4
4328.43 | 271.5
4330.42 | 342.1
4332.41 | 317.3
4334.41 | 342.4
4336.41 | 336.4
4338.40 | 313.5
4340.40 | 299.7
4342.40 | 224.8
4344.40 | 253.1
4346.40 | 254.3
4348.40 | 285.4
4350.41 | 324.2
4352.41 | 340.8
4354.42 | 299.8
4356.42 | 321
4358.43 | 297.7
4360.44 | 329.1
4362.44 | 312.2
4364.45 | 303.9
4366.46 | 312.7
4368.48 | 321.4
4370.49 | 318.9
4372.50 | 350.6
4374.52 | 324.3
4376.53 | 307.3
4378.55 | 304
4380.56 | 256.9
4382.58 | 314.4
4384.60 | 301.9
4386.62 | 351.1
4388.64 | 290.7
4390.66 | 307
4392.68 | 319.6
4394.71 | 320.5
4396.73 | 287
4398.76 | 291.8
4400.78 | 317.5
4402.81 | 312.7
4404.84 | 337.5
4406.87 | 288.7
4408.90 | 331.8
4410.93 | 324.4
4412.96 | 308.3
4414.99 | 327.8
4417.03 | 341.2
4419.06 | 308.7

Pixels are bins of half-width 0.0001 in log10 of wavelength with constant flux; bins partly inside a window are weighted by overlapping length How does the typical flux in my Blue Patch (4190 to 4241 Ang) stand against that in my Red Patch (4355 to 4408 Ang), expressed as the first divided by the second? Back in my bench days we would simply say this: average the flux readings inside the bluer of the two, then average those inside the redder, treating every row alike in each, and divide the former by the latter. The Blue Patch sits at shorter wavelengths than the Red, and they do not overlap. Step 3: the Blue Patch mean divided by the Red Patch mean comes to 0.99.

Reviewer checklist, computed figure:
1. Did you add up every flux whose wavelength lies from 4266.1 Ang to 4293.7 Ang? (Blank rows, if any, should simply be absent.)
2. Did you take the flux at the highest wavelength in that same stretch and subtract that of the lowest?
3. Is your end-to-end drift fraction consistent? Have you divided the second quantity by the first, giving -0.024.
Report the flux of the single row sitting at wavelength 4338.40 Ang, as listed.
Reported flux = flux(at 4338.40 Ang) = 313.5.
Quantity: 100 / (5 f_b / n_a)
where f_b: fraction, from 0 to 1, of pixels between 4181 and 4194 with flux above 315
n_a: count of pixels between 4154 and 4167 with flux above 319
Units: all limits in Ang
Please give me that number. 210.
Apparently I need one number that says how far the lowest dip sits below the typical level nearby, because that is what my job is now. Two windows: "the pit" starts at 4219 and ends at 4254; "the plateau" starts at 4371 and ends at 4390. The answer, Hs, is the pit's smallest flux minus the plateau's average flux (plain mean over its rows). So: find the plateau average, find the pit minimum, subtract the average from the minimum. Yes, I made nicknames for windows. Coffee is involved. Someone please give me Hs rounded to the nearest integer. -59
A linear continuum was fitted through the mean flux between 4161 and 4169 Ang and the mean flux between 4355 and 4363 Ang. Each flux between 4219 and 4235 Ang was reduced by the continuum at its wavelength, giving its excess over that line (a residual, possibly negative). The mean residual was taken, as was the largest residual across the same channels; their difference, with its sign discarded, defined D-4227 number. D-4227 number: 22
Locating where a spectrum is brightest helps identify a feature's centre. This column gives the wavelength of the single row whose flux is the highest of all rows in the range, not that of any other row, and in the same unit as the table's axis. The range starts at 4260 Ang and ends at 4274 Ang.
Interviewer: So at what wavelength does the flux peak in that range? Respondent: 4267.07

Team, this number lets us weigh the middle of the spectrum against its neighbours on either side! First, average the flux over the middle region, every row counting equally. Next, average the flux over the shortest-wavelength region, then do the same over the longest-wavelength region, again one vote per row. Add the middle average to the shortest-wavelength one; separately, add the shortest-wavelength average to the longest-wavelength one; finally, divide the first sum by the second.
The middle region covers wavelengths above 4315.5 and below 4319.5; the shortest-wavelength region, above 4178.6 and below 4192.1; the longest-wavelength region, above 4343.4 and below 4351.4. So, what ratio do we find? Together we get 1.01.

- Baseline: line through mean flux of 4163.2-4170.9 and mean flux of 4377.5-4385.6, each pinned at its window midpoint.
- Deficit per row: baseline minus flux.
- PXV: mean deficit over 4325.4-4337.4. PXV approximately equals -15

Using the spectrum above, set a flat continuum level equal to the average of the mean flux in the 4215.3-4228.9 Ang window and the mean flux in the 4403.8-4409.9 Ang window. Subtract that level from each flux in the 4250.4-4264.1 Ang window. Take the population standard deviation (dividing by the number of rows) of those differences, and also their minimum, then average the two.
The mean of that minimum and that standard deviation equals -21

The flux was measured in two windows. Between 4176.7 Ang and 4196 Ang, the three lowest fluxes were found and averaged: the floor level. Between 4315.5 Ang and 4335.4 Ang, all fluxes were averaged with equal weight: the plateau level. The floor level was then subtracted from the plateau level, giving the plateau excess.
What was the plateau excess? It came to 24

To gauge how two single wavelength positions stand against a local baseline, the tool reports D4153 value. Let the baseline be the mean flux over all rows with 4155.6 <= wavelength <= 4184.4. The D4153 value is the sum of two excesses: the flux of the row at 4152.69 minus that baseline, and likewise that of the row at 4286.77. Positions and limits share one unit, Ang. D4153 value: 24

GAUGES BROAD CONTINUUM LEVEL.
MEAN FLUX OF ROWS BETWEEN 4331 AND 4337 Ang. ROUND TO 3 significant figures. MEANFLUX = 332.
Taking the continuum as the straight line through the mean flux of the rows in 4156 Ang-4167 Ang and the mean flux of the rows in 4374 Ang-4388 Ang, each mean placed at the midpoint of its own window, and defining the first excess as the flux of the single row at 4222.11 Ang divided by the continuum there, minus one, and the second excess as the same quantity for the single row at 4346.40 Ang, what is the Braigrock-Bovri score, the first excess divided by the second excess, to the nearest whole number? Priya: 0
